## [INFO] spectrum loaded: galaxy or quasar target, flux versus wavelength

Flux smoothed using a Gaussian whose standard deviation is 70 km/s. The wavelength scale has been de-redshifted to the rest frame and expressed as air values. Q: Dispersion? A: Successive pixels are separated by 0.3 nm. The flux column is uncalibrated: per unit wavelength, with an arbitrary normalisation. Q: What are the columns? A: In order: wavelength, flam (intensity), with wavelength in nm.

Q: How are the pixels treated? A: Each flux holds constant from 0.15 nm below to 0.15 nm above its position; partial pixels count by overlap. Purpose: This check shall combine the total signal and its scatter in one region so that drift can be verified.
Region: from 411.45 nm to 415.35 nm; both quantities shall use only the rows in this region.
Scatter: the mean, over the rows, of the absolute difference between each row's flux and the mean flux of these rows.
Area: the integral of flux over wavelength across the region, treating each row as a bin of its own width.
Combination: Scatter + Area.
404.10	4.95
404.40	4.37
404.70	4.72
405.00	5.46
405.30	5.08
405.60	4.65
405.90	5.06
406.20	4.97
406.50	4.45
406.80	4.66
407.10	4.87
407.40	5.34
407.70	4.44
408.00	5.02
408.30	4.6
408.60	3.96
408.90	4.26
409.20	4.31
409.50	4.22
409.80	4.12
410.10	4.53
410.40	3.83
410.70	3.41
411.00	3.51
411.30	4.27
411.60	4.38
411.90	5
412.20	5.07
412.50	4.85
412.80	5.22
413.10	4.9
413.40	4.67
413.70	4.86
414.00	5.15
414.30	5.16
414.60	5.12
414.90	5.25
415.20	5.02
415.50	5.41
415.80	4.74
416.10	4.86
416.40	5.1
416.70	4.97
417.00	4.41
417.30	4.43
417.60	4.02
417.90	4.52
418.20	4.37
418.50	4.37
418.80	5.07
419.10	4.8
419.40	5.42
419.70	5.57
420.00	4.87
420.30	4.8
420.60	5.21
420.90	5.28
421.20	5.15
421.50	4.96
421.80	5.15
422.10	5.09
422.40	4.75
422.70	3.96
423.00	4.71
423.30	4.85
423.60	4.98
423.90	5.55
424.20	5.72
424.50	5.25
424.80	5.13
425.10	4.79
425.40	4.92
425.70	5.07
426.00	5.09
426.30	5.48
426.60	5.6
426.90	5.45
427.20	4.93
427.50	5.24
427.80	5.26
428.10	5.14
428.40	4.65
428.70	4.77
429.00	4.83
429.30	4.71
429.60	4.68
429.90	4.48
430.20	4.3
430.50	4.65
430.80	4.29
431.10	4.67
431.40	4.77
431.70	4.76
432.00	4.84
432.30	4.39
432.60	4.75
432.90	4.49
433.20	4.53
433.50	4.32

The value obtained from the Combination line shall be 19.6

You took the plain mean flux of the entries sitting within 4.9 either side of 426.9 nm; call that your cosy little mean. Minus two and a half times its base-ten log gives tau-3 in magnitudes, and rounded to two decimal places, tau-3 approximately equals -1.73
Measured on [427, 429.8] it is -1.73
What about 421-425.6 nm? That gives -1.75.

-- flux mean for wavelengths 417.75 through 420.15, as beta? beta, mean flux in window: 4.87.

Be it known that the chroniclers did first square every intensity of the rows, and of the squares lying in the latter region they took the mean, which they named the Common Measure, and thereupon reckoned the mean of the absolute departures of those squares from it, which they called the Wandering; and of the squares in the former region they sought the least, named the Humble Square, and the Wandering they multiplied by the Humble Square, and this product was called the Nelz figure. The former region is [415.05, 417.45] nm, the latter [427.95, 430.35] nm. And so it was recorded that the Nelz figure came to 31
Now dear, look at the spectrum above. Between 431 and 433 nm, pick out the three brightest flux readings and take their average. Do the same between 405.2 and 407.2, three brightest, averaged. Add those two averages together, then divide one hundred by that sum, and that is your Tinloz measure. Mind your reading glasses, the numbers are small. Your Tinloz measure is 10.2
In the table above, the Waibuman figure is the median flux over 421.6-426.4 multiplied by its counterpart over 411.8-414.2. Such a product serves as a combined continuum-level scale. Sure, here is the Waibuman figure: 25.1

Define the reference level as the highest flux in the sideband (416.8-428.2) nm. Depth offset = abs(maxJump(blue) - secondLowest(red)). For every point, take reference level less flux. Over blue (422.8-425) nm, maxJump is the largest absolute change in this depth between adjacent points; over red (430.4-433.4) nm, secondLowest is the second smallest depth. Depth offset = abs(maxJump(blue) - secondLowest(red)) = 0.38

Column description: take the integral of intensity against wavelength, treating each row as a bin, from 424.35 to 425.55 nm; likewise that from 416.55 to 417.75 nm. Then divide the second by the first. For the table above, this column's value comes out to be 0.89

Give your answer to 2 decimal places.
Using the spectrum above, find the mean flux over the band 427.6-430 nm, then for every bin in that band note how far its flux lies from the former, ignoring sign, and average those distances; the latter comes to 0.20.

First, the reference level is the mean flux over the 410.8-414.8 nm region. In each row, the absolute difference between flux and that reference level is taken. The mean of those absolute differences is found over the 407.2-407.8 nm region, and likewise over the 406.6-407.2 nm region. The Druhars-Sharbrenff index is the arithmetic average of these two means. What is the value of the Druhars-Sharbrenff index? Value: 0.28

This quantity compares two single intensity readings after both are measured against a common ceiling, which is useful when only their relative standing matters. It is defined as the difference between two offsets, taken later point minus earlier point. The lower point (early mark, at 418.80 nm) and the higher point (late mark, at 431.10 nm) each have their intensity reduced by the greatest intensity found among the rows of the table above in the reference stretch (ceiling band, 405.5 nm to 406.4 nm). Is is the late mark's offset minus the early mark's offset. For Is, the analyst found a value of -0.4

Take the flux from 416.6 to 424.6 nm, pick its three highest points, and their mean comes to 5.61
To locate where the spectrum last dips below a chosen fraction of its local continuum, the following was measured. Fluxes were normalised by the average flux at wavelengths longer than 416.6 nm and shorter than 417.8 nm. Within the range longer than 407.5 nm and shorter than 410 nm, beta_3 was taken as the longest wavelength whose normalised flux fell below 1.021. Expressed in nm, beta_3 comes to 409.80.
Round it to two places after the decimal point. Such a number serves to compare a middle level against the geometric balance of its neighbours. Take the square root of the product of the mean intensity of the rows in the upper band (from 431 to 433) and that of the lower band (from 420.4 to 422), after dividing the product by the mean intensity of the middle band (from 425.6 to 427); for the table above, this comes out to 2.12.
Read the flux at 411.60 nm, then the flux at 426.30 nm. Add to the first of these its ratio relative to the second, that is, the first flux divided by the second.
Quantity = 5.2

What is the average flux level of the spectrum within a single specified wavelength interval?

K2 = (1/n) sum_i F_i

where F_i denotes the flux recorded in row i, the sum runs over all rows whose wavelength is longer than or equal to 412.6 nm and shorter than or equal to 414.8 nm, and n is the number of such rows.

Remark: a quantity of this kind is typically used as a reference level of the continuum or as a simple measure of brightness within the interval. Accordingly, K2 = 5.01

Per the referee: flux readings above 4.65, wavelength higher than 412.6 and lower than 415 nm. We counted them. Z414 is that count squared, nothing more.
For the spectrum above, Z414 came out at 64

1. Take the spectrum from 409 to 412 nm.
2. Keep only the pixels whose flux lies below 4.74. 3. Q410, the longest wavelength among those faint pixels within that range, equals 411.60 nm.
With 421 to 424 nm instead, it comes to 423.00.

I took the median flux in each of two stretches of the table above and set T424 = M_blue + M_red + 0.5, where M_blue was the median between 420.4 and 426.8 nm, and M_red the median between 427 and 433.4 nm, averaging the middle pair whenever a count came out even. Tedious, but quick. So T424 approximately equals 10.3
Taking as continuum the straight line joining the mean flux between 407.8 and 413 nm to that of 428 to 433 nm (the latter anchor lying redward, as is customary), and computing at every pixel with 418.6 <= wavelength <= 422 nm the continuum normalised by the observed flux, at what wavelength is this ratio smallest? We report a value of 419.70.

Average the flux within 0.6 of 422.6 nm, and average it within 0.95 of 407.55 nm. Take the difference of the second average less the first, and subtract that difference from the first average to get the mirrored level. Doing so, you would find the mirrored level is 4.4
